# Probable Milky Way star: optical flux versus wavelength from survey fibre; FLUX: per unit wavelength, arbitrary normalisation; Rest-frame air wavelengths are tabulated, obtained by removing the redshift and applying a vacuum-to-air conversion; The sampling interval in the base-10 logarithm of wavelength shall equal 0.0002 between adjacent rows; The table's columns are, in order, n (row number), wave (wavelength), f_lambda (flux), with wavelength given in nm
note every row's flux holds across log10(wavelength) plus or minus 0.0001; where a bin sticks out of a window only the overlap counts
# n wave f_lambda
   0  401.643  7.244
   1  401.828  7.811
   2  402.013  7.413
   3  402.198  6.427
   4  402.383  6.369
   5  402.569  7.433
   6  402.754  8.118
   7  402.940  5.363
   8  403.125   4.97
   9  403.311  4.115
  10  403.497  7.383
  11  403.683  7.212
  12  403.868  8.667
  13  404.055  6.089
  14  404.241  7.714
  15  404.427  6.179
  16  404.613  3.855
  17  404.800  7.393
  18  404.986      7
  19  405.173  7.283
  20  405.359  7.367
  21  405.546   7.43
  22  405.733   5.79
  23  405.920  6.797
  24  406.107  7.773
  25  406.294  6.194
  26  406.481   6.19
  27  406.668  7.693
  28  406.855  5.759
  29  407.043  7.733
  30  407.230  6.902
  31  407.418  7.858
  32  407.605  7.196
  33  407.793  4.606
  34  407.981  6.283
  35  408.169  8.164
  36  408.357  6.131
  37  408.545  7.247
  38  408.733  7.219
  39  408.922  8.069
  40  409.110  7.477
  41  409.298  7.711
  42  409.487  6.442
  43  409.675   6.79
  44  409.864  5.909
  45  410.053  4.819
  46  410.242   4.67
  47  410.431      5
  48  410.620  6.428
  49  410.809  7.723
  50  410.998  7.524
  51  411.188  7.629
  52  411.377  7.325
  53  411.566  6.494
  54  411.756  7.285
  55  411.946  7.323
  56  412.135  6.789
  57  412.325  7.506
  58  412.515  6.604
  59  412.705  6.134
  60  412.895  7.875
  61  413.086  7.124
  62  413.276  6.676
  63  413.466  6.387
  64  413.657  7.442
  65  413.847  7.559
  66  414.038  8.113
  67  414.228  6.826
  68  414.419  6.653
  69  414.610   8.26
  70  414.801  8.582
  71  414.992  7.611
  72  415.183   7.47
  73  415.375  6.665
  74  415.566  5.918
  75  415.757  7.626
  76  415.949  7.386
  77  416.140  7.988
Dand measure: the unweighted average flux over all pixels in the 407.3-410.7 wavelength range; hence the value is 6.56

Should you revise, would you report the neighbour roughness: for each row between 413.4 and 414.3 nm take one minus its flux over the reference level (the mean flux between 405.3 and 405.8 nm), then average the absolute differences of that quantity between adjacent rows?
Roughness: 0.110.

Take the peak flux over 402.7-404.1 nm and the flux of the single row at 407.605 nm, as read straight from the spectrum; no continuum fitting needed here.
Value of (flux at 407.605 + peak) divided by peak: 1.83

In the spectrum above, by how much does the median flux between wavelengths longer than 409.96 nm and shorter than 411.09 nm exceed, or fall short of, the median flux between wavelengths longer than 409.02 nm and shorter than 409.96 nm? -1.1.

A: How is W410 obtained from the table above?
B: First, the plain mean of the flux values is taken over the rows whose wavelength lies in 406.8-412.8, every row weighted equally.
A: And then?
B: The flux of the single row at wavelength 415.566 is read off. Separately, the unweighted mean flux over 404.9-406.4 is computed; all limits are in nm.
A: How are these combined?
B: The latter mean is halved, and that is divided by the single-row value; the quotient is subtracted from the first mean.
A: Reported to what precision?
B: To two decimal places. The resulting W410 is 6.19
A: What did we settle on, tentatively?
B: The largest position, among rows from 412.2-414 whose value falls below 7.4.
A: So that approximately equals 413.466 nm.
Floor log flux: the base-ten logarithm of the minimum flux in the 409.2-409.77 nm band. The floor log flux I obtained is 0.81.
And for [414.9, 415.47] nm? 0.82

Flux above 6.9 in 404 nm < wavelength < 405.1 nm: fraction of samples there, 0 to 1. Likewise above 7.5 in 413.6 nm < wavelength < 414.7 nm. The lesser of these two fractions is 0.50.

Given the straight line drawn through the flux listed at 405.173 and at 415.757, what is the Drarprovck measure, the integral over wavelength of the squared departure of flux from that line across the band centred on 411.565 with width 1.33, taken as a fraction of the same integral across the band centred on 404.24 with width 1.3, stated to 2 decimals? 0.10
